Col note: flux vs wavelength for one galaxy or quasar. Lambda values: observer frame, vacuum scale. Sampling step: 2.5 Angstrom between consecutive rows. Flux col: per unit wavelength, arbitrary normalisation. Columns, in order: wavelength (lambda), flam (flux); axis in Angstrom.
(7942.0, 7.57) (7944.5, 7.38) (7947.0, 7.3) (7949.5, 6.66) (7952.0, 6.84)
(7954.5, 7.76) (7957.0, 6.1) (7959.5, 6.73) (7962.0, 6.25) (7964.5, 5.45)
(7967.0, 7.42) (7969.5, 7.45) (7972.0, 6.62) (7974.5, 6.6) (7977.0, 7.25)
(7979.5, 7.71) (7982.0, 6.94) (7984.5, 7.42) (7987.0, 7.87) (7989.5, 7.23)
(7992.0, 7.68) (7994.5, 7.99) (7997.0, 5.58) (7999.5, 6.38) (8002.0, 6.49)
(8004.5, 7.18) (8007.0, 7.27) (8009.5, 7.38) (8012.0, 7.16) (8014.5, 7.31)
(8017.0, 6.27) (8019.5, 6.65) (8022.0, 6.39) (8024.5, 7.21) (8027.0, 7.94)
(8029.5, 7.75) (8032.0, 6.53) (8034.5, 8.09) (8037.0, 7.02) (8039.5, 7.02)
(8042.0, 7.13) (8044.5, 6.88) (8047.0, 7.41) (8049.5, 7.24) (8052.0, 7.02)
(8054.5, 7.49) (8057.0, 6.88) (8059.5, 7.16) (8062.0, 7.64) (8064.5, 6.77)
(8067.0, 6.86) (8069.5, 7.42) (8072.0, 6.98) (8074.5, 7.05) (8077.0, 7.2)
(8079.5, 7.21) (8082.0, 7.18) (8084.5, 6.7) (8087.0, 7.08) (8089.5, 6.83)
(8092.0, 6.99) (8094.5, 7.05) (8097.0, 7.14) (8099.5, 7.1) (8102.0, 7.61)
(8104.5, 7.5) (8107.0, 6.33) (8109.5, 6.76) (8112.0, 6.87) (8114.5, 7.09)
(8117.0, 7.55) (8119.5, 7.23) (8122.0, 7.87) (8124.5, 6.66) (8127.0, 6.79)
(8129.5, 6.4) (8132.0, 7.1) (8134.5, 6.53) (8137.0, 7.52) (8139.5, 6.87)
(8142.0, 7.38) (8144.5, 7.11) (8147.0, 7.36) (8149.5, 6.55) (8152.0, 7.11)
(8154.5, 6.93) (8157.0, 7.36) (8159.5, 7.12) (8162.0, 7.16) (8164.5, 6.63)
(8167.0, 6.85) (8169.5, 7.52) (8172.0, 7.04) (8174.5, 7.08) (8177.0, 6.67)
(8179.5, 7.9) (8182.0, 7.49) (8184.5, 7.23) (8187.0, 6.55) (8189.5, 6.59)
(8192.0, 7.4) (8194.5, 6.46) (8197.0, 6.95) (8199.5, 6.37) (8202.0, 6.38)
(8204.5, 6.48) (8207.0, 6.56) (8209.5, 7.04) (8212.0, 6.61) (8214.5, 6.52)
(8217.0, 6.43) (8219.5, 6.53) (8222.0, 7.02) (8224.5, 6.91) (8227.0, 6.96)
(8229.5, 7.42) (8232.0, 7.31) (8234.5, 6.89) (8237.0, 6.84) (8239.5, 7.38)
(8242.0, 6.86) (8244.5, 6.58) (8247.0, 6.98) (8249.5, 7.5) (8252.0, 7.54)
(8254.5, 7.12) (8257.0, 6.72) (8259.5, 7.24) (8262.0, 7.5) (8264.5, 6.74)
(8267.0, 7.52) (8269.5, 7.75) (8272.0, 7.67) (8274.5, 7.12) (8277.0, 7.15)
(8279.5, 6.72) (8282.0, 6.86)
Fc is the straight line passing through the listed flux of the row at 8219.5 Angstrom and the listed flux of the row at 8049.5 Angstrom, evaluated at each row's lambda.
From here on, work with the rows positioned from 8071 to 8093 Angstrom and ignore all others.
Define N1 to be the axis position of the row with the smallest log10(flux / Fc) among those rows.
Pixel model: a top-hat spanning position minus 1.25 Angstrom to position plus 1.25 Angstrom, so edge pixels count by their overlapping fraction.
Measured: 8084.5 Angstrom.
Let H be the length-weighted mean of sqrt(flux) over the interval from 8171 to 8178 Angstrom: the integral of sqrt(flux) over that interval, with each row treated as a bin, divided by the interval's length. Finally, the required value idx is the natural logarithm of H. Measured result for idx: 0.968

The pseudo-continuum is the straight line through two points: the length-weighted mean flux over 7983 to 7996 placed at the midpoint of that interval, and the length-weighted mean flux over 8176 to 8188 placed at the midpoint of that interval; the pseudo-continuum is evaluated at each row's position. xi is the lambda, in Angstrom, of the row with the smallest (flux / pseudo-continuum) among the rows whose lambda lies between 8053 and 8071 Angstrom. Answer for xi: 8064.5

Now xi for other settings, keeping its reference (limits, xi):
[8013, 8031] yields 8017.0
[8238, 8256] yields 8244.5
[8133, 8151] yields 8134.5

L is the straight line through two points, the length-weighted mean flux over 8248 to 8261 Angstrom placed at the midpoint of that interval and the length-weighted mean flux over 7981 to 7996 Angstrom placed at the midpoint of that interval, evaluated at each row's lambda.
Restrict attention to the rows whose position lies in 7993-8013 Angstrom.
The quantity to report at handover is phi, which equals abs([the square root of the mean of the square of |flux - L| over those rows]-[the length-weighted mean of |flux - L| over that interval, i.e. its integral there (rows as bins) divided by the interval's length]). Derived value 0.214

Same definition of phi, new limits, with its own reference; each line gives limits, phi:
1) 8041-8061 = 0.056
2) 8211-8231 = 0.066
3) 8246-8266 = 0.039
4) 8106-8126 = 0.080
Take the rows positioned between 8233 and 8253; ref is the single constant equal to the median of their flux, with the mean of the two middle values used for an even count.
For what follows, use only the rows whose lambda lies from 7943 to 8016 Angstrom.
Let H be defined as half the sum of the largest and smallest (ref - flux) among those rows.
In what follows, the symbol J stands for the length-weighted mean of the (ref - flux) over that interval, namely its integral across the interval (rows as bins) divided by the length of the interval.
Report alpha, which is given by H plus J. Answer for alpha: 0.1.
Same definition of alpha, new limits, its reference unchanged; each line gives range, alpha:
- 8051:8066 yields -0.5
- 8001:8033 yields -0.3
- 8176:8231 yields -0.1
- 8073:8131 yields -0.3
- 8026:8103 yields -0.6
